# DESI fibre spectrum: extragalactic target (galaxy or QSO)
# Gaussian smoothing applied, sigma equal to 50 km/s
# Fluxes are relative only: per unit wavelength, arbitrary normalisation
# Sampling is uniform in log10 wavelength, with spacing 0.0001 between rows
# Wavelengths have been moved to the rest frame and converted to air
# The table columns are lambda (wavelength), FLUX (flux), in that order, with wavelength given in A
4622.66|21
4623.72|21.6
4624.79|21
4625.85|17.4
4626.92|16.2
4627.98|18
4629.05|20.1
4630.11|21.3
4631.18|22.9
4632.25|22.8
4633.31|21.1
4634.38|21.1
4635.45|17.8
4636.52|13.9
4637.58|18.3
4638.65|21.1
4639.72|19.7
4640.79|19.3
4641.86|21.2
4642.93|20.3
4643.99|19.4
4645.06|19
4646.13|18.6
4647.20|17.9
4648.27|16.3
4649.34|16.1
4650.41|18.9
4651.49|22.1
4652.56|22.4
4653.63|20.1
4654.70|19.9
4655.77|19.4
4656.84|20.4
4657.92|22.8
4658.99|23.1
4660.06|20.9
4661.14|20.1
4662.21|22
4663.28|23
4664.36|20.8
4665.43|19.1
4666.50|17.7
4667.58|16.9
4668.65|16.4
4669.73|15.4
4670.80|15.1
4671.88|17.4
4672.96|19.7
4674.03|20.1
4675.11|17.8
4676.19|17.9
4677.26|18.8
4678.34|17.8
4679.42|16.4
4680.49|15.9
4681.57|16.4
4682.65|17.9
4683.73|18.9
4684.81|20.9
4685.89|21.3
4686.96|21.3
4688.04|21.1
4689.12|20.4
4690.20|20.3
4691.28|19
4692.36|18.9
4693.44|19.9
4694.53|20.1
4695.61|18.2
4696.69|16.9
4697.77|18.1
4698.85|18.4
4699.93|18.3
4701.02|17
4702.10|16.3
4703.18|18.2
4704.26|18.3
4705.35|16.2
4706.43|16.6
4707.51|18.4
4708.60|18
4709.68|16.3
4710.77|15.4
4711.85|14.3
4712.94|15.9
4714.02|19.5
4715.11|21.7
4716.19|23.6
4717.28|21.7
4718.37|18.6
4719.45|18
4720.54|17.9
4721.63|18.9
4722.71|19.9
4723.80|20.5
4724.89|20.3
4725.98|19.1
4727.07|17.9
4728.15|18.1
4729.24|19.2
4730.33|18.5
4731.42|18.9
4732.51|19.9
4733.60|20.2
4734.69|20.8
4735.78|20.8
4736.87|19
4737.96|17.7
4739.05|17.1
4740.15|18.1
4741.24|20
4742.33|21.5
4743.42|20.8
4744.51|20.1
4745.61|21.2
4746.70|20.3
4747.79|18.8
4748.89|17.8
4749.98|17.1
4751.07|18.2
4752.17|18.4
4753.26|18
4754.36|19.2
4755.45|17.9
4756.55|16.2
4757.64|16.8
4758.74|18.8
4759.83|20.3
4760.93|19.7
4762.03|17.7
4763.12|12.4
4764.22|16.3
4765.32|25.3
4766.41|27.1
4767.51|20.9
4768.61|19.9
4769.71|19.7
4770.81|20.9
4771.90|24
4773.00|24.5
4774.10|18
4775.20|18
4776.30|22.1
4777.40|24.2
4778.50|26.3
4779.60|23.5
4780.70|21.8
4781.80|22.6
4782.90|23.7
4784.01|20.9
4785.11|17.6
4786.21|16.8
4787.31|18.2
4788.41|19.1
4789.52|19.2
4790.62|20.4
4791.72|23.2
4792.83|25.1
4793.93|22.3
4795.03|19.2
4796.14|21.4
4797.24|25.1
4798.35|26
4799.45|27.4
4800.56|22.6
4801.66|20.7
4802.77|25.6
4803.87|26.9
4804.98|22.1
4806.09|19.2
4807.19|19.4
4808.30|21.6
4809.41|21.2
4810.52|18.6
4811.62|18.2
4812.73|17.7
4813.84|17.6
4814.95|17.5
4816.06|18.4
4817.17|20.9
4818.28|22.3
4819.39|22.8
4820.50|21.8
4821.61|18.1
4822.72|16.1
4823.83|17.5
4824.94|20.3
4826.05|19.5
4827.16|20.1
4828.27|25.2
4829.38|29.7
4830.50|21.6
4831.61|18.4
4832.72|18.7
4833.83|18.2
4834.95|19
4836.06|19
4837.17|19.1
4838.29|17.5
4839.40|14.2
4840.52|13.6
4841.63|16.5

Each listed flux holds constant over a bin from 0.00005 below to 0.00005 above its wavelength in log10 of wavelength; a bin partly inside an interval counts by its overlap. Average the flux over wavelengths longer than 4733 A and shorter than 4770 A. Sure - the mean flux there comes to 19.2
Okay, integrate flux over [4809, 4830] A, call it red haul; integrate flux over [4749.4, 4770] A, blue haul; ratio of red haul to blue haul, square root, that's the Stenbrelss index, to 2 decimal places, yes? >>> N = 1.04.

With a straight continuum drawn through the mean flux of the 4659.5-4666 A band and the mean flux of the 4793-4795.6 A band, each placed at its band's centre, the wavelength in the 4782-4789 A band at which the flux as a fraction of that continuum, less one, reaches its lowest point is 4786.21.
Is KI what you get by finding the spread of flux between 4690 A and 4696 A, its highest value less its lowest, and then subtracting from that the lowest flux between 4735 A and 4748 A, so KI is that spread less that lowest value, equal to -15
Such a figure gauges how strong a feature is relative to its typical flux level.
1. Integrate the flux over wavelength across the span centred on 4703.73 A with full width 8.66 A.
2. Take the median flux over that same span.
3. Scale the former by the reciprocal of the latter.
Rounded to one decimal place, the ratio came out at 8.6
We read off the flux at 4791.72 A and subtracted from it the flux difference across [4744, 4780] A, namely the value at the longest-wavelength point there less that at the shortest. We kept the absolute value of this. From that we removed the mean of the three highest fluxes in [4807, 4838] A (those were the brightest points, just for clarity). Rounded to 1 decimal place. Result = -6.1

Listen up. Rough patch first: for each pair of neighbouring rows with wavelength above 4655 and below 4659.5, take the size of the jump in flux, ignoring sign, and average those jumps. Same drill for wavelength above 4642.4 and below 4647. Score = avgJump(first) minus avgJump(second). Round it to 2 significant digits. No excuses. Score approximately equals 0.67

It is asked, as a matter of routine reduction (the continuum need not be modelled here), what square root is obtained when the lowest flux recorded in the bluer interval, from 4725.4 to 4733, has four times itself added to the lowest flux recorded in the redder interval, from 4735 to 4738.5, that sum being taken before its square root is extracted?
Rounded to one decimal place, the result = 9.4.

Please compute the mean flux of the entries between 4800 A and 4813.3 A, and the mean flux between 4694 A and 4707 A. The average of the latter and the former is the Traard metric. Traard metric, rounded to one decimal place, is 19.4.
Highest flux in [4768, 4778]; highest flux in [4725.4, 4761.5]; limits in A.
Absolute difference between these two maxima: 3.0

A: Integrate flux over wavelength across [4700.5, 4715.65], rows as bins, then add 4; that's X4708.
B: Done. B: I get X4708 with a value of 266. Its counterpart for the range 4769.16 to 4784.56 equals 345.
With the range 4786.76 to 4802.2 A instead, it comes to 346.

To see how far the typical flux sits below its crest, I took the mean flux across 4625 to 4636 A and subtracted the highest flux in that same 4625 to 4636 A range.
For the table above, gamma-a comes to -3.0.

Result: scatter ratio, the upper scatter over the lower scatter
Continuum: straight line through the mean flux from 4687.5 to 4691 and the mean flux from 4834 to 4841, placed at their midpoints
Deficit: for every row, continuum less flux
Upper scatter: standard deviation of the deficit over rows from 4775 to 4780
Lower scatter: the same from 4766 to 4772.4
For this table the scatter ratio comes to 1.1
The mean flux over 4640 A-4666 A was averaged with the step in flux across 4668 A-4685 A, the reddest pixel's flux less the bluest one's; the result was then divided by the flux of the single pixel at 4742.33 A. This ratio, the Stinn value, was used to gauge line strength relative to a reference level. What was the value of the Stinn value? 0.57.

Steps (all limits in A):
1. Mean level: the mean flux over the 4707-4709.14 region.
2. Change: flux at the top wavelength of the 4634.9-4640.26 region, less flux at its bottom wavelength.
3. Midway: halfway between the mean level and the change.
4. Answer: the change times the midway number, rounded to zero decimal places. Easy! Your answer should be 19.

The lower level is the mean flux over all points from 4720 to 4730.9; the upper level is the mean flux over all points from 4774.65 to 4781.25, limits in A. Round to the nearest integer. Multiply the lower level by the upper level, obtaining 431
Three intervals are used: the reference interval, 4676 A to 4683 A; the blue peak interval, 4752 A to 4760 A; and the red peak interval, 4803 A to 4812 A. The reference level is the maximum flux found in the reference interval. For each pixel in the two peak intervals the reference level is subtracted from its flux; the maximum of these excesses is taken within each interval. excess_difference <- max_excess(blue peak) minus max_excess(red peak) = -6.6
